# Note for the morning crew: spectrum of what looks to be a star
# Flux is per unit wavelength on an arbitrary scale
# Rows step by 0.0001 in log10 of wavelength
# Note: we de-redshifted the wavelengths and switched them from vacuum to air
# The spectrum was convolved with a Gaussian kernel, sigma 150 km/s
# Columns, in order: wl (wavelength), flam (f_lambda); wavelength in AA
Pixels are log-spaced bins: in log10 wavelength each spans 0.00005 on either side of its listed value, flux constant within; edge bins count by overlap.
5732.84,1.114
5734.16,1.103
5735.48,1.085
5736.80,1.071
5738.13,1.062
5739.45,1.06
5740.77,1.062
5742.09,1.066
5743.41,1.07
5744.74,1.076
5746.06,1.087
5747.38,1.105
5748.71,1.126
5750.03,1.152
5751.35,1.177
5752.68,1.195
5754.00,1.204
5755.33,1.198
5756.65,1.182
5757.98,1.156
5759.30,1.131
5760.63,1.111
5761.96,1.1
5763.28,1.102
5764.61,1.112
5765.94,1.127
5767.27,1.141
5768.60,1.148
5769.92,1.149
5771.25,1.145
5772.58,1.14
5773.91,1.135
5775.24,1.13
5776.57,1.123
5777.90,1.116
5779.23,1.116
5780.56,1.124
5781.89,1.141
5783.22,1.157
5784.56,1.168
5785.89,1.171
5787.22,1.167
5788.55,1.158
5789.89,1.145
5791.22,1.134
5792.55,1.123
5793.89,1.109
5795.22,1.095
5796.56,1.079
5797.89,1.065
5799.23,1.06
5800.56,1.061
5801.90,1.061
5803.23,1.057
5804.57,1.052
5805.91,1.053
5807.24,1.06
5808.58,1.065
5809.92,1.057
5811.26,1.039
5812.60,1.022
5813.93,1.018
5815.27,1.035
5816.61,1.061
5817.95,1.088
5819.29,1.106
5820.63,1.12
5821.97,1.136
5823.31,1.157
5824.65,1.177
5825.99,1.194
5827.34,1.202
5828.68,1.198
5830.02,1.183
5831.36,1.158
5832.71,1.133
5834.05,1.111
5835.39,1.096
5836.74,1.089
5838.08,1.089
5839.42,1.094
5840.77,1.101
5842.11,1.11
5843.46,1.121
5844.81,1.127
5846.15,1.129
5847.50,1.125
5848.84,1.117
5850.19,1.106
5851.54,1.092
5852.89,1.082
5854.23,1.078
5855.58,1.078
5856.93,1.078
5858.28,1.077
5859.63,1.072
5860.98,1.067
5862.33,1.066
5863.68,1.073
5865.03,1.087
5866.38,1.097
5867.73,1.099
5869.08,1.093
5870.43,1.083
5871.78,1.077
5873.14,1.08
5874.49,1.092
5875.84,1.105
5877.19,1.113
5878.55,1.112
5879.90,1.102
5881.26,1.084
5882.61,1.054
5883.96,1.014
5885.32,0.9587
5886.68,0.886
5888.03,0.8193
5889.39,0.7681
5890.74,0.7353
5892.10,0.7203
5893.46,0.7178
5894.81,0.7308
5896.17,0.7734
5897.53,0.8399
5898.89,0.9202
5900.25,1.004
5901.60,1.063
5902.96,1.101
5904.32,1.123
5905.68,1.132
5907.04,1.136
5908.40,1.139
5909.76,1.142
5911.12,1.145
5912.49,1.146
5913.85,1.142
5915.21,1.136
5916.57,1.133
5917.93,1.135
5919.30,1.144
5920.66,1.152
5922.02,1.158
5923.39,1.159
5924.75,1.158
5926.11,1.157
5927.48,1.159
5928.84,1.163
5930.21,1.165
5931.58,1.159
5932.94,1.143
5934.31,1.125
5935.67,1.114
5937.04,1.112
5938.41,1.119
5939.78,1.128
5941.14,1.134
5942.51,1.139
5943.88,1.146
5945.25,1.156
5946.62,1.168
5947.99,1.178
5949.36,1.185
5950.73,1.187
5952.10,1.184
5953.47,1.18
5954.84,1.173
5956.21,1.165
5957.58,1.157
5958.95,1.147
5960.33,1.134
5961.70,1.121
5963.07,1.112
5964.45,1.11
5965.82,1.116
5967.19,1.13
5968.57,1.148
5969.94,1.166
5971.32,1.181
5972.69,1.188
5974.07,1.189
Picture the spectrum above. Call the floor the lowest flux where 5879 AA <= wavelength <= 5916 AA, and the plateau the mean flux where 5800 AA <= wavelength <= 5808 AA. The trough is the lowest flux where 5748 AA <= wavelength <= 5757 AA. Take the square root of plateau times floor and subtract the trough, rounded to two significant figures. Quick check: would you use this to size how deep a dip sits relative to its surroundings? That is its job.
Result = -0.25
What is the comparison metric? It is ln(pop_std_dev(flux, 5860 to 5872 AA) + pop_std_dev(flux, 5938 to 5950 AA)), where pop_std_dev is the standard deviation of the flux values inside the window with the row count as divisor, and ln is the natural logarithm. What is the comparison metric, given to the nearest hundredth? -3.40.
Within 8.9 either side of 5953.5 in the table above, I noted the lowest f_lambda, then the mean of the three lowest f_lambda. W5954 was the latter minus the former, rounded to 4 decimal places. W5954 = 0.0130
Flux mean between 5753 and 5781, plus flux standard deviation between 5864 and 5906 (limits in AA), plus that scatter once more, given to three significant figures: 1.43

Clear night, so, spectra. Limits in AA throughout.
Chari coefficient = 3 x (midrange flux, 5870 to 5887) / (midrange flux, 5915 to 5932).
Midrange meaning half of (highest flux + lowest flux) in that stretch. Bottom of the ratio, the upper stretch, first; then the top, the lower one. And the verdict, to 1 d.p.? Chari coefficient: 2.6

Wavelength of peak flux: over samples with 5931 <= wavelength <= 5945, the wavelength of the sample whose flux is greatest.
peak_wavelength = 5931.58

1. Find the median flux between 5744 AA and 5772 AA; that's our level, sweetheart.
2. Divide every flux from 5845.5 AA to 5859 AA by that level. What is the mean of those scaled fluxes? 0.96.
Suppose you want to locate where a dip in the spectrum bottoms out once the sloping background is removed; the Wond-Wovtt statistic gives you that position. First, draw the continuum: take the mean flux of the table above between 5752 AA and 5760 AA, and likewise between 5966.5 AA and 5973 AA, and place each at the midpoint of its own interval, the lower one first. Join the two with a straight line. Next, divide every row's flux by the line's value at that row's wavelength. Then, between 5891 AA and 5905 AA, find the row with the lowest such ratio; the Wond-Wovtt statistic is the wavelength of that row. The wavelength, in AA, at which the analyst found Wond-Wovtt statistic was 5893.46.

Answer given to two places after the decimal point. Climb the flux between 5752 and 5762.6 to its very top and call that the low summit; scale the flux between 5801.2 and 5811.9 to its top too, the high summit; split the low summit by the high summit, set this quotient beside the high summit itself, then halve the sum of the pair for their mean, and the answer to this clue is 1.10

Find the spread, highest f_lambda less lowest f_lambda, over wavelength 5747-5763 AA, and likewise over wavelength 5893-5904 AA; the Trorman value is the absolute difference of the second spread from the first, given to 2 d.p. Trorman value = 0.28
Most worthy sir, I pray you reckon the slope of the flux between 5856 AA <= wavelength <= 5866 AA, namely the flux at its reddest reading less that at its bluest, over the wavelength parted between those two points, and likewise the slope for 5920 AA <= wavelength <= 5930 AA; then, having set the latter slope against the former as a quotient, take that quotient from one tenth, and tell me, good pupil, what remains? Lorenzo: -1.1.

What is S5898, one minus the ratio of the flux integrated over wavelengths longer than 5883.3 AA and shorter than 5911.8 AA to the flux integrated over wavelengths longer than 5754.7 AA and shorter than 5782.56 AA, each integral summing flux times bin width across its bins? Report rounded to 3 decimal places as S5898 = 0.147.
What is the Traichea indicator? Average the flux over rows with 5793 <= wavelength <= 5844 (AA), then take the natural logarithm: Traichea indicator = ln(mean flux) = 0.093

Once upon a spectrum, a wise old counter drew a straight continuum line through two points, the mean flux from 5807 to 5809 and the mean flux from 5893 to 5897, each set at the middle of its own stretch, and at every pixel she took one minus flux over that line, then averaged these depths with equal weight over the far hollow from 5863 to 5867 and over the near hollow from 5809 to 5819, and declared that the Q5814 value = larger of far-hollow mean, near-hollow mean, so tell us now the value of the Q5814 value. -0.01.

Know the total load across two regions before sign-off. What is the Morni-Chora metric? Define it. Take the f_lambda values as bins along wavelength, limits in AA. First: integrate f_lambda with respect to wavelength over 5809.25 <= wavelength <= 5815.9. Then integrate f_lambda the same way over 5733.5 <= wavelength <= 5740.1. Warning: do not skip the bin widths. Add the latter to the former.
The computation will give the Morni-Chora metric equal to 14.0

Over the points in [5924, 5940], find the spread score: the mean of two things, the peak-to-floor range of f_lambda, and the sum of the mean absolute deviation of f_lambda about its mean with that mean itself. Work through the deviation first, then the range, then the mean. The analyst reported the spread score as 0.607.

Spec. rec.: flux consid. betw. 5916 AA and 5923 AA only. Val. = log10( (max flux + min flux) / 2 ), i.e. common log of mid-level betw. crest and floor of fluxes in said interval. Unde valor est 0.059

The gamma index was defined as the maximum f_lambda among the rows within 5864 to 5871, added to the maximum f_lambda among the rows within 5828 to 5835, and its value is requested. 2.30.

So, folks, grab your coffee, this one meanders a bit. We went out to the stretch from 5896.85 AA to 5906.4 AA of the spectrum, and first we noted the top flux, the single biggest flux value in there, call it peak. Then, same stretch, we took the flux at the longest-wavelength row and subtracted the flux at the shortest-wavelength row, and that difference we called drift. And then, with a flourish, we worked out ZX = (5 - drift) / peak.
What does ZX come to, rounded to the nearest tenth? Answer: 4.2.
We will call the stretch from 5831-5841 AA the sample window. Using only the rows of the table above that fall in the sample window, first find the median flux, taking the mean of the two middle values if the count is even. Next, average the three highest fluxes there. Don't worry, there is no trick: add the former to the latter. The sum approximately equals 2.23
